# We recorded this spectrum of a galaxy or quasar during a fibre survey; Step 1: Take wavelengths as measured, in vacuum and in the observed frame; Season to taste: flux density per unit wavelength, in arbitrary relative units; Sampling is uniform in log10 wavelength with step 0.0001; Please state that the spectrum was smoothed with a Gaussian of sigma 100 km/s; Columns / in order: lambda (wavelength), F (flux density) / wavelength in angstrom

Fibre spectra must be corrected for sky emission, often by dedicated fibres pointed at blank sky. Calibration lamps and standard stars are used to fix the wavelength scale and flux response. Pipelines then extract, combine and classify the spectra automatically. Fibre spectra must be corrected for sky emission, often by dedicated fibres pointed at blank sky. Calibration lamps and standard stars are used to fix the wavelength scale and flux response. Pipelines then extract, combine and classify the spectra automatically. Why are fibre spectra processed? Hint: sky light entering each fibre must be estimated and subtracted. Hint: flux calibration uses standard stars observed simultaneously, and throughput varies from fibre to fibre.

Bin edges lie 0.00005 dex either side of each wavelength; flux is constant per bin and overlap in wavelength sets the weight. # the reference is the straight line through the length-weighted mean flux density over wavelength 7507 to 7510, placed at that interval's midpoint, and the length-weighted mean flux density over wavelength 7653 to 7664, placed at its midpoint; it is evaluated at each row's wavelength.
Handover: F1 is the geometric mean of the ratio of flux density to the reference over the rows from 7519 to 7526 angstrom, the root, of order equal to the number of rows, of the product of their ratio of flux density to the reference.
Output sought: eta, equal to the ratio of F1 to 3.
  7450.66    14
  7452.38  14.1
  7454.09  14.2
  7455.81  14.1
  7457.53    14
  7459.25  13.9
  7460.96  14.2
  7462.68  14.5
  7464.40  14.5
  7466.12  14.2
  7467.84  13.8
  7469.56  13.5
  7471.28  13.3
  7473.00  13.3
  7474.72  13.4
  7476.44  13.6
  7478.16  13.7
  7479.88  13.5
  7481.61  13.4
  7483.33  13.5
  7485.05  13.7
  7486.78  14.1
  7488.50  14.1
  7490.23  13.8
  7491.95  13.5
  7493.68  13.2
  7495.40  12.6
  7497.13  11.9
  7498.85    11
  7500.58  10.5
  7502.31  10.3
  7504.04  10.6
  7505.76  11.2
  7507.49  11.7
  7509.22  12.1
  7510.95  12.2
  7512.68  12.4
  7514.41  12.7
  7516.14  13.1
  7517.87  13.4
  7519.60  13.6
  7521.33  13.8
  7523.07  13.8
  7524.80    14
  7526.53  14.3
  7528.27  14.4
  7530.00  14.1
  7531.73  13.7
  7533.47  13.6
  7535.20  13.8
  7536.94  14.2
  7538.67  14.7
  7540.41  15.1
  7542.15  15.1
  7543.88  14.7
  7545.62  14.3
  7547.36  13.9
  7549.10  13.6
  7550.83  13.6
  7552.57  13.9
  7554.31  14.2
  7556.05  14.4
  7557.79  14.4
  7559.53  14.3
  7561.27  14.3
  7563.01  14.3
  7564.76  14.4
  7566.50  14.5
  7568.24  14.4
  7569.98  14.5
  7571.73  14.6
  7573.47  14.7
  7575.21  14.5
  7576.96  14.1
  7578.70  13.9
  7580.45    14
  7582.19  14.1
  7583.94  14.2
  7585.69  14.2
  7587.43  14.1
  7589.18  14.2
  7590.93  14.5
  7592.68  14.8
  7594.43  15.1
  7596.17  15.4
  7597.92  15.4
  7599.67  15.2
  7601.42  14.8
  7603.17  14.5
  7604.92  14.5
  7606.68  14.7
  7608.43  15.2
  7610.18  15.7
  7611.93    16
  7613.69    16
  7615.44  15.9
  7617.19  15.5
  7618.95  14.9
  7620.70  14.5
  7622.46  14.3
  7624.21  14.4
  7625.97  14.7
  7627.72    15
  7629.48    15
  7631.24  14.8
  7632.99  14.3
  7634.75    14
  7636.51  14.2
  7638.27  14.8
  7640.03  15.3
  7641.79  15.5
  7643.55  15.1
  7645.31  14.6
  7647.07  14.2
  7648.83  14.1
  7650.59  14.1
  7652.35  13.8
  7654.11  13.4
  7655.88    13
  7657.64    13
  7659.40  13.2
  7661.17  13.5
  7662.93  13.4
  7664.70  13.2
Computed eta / 0.382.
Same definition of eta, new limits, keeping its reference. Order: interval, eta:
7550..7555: 0.376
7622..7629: 0.376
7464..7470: 0.404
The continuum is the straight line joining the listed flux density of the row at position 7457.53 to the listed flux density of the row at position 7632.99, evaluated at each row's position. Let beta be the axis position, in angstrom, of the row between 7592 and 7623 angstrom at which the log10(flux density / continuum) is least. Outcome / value 7622.46 angstrom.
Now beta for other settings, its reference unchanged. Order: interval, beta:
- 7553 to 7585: 7578.70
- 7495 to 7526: 7502.31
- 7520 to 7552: 7550.83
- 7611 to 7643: 7634.75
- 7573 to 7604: 7578.70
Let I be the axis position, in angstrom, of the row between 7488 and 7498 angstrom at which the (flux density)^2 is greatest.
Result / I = 7488.50 angstrom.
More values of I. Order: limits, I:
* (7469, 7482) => 7478.16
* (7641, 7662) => 7641.79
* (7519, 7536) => 7528.27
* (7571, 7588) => 7573.47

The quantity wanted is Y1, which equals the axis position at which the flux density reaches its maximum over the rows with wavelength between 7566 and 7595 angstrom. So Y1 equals 7594.43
